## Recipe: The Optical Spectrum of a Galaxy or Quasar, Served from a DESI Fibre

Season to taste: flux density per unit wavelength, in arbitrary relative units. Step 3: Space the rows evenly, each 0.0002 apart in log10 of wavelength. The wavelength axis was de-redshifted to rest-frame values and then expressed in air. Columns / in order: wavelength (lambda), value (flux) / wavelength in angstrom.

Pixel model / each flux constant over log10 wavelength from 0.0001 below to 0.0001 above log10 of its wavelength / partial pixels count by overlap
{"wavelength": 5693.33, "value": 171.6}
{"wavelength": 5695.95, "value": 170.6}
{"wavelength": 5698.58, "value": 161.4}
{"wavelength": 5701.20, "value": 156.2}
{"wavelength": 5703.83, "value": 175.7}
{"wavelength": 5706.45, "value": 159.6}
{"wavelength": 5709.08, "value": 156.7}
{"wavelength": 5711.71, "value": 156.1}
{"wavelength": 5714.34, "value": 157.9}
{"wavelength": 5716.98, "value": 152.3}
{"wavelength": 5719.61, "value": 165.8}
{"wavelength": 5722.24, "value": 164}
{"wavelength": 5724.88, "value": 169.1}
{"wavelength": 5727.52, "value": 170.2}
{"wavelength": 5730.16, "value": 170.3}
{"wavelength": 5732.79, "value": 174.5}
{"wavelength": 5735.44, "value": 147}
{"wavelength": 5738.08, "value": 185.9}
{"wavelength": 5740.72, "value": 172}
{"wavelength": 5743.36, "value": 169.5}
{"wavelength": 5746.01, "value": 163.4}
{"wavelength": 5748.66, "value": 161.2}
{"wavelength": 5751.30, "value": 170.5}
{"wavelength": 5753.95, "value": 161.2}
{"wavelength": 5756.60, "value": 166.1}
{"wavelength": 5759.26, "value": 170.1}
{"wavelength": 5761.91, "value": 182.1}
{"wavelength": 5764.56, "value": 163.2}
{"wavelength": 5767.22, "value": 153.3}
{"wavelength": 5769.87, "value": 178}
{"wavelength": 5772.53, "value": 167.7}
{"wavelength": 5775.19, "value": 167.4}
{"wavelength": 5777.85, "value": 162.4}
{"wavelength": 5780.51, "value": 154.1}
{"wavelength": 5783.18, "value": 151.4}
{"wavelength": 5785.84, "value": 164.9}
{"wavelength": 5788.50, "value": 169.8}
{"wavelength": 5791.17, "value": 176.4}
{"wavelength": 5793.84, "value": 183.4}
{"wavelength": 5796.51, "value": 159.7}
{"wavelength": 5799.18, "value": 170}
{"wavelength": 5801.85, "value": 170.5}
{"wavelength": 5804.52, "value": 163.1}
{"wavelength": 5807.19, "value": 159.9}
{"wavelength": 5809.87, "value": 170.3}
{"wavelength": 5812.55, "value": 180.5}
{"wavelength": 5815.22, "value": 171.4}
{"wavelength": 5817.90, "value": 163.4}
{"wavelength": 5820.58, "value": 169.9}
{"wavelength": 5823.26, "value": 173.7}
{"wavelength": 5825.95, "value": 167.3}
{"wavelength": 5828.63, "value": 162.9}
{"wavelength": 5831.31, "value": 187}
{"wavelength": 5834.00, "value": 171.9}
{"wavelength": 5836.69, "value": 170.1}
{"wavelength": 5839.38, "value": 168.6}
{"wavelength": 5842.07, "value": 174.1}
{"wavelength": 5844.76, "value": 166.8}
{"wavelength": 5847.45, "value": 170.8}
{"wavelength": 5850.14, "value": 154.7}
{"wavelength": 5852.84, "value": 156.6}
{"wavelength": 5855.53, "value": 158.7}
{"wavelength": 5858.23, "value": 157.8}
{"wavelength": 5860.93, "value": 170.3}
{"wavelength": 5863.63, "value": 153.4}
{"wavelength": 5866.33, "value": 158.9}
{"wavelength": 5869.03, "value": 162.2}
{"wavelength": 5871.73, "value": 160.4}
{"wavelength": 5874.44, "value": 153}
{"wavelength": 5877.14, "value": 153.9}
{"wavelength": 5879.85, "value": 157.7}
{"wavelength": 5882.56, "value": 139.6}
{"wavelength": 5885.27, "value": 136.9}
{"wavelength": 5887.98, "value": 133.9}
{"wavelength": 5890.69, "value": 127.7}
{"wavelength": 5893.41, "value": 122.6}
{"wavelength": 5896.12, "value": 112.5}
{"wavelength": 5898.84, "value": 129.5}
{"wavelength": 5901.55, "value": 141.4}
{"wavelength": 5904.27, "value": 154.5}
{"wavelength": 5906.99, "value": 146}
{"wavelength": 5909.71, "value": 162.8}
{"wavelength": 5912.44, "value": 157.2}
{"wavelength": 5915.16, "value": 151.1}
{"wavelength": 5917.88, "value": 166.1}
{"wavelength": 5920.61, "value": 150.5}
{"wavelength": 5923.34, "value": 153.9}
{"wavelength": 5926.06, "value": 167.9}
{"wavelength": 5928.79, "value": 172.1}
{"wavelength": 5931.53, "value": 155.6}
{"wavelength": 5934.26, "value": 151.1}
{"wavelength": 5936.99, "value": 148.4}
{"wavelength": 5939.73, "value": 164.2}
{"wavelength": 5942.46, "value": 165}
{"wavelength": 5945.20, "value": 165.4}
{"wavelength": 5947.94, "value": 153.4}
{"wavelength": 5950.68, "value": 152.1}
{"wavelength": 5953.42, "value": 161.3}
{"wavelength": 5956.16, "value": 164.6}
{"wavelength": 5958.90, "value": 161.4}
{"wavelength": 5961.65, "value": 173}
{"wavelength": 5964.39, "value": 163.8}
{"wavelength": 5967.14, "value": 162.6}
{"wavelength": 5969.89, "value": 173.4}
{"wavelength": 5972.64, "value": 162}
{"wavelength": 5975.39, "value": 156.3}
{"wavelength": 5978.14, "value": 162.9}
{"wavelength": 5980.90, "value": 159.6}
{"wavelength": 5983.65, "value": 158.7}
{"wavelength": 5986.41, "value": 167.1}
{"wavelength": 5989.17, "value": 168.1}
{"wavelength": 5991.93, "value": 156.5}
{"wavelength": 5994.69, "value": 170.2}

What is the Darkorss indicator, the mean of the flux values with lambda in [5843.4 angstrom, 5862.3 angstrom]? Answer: 162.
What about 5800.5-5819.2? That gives 168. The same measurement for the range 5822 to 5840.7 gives 172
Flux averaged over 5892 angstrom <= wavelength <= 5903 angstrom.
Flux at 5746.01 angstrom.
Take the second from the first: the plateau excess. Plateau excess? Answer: -37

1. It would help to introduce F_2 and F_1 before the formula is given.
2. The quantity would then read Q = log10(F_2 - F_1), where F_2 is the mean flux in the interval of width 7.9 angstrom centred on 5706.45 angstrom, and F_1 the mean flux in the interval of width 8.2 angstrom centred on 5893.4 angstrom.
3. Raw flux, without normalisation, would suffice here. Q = 1.63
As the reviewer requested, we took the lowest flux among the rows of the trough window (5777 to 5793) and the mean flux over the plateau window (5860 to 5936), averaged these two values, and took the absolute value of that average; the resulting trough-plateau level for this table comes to 151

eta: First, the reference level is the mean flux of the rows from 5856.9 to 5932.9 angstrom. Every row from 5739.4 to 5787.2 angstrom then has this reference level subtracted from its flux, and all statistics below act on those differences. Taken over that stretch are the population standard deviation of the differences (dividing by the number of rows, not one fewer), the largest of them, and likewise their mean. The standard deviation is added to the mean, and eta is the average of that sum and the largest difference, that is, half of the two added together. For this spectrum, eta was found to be 27.3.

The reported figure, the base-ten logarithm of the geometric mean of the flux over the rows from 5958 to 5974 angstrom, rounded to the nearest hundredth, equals 2.22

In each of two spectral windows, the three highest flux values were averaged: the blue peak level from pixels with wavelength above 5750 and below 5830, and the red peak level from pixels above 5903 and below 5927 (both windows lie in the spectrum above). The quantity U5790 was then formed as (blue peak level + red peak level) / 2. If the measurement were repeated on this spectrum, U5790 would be 174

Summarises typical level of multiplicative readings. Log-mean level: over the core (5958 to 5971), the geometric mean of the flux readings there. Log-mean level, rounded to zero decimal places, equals 167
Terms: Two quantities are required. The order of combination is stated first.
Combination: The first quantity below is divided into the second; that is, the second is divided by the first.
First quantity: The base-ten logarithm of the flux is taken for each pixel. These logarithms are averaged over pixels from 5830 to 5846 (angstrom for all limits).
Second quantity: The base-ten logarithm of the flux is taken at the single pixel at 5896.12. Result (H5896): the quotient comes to 0.92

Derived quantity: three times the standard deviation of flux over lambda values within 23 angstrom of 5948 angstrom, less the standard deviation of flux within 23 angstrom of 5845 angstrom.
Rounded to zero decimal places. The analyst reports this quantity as 14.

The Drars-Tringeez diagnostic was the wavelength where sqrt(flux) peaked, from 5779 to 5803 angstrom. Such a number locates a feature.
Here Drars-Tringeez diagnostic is 5793.84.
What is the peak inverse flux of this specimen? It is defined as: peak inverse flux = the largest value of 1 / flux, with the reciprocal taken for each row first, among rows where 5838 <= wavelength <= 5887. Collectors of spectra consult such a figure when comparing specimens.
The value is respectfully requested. 0.0073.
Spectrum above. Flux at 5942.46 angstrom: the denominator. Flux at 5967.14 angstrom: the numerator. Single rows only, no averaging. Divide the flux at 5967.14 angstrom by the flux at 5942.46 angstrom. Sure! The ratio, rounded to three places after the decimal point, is 0.985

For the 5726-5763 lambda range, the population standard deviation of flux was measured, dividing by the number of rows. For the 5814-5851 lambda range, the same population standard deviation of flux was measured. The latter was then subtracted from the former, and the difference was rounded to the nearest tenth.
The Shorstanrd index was 2.1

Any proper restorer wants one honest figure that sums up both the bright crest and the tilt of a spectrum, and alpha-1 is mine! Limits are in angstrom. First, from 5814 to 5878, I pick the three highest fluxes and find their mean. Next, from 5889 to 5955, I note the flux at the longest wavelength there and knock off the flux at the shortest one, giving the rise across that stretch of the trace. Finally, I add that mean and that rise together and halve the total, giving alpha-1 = 106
